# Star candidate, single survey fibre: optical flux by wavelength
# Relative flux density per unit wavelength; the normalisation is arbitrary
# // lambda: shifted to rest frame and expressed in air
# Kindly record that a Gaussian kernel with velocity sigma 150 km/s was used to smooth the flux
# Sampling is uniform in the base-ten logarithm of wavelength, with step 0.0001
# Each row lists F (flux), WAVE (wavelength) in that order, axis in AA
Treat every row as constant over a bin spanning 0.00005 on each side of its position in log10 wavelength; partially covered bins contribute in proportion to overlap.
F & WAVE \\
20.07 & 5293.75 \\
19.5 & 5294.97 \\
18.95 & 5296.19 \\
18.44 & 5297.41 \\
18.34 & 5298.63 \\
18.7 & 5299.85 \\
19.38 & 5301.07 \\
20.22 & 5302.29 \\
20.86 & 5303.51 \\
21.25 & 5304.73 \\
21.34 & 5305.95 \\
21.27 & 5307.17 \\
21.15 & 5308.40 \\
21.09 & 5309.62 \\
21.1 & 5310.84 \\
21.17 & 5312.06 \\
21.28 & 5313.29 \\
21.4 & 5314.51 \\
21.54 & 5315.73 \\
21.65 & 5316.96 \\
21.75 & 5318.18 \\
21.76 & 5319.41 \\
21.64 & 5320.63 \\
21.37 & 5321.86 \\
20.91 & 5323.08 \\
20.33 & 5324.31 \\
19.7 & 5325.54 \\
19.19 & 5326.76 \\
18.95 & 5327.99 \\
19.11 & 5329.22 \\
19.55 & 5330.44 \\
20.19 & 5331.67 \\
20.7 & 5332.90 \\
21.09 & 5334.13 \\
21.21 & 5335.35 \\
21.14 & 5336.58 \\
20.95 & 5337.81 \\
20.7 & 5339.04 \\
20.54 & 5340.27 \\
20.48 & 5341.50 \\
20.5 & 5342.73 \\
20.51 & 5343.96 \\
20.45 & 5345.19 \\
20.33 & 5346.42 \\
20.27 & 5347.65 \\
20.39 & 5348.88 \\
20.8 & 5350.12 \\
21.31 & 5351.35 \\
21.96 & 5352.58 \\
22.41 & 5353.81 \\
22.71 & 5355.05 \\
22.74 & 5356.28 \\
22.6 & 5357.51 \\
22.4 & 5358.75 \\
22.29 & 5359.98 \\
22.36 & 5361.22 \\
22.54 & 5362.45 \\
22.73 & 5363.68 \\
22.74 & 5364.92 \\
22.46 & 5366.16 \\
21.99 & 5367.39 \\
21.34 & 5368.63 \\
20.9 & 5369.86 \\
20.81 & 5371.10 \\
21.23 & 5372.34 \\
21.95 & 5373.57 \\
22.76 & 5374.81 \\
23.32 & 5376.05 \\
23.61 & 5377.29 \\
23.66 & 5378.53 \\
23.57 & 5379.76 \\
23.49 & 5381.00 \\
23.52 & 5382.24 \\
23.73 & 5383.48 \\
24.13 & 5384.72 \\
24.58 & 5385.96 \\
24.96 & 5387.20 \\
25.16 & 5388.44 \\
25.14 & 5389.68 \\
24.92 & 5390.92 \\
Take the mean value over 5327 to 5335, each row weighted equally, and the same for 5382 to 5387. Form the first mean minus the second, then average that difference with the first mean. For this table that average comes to 7.9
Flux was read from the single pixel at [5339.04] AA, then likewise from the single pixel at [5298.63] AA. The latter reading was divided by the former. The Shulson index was 0.886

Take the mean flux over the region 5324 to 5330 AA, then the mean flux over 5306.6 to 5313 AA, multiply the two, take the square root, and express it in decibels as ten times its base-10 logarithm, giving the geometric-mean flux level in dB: 13.1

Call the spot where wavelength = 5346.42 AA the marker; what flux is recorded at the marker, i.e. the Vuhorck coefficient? 20.33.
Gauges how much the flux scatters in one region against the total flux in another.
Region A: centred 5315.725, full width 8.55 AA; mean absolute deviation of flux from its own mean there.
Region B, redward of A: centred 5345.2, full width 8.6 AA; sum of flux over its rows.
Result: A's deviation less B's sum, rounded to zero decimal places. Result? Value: -143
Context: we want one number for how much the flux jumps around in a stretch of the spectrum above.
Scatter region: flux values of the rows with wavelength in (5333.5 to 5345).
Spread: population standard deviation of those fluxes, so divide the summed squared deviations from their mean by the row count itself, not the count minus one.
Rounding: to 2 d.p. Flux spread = 0.29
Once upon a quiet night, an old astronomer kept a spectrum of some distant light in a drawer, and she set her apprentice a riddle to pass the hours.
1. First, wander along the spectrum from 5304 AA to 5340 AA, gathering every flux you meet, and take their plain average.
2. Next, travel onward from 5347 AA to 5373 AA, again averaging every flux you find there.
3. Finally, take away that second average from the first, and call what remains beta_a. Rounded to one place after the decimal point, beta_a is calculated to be -1.0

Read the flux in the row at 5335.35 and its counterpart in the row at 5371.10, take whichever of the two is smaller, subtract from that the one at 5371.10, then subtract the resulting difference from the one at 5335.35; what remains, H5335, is 21.2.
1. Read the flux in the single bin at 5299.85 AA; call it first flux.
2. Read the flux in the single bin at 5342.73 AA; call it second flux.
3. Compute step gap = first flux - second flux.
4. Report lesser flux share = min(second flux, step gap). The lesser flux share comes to -2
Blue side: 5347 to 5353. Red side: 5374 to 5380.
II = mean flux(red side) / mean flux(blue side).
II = 1.12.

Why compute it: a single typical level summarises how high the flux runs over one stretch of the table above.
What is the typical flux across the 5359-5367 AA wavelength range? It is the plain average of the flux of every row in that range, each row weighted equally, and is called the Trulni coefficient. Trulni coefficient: 22.5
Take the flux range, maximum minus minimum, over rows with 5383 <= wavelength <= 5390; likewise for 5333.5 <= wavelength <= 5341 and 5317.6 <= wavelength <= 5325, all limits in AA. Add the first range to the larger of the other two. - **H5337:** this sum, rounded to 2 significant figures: 2.9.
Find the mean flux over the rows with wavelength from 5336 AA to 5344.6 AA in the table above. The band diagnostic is 20.7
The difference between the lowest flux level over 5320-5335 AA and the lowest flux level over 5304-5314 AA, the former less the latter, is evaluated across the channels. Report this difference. -2.1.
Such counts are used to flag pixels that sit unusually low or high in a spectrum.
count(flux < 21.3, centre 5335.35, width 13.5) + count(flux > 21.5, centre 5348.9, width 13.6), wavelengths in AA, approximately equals 14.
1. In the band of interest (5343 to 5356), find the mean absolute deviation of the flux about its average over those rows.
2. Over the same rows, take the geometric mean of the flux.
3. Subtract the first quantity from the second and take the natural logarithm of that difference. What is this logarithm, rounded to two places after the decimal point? 3.01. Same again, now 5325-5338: 2.96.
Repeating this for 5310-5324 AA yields 3.05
